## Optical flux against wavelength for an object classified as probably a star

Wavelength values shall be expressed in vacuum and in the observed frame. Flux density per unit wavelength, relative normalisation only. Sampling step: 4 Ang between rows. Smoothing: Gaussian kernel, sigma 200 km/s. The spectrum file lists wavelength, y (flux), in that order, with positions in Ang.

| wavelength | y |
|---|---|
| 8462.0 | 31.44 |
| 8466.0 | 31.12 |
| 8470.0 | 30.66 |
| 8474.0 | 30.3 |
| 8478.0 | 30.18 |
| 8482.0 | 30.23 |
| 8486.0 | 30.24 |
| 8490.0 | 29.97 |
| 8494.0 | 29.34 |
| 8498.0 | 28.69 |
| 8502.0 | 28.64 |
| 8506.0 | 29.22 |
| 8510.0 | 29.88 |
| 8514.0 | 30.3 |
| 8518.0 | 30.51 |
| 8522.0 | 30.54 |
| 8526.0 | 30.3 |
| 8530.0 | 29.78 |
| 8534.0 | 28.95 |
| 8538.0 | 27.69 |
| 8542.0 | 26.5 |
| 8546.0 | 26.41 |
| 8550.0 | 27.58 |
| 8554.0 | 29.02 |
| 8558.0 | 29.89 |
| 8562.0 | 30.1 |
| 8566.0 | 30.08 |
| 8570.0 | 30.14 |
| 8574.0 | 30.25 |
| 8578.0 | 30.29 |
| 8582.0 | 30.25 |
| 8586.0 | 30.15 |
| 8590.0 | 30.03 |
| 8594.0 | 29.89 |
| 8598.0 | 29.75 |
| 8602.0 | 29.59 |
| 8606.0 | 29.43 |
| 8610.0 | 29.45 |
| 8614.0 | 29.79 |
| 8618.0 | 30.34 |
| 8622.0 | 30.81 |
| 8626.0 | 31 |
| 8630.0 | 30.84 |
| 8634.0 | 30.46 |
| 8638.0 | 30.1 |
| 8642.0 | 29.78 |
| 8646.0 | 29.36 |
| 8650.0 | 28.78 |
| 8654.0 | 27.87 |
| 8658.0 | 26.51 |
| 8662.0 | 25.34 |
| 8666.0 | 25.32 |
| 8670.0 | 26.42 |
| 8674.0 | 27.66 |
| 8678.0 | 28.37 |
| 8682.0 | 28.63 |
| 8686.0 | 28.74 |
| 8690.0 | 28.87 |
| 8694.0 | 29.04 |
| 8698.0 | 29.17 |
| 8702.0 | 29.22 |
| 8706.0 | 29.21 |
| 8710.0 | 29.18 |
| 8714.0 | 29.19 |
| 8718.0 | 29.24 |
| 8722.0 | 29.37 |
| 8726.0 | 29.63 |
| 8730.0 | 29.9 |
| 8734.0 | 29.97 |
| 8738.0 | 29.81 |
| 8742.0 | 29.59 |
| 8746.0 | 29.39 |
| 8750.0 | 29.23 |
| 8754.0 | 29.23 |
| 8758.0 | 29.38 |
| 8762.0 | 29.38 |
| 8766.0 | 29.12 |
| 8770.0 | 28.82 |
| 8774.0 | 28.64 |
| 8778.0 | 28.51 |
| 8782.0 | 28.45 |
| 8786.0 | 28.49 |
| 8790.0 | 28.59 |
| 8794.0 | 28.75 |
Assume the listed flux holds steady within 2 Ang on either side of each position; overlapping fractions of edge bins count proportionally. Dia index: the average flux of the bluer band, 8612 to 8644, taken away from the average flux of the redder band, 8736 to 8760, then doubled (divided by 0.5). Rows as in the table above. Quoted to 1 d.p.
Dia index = -1.9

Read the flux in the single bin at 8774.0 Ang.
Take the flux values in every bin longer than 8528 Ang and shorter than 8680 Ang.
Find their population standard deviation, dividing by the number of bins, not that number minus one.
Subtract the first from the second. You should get -27.1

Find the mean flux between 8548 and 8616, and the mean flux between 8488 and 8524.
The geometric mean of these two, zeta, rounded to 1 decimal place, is 29.7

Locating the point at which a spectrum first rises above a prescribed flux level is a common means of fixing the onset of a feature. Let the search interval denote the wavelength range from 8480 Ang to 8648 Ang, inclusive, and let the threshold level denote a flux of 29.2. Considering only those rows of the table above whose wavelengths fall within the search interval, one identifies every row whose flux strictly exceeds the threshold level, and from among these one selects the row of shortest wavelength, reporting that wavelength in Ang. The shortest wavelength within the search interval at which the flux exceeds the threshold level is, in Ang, 8482.0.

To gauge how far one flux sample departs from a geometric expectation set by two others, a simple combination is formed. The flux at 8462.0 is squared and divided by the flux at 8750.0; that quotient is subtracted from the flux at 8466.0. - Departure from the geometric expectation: -2.7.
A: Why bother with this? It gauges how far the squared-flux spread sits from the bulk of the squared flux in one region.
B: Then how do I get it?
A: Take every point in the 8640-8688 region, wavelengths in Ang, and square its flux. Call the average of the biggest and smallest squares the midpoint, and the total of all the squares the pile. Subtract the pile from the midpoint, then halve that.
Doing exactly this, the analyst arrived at -4245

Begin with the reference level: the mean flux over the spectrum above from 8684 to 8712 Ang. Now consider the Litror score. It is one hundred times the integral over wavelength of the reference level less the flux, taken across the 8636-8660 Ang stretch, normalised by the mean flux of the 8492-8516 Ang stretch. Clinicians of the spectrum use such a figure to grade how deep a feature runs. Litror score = 27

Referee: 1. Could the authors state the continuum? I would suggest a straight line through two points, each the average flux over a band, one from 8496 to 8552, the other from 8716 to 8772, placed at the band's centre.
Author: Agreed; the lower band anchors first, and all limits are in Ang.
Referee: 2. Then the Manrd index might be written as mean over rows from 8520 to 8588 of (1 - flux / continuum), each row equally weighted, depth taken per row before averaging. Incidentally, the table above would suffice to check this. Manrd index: -0.010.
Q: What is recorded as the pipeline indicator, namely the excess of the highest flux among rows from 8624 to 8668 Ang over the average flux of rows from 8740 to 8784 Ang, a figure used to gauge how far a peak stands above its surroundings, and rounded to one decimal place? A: 1.9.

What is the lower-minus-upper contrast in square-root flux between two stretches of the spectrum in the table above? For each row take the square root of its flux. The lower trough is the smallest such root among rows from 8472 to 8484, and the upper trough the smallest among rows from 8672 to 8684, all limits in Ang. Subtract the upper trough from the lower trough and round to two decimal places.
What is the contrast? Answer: 0.23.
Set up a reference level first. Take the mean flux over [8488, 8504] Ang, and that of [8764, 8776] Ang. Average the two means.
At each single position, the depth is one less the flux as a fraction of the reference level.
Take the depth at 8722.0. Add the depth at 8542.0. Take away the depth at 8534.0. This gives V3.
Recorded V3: 0.07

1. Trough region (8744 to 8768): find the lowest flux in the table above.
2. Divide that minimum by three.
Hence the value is 9.71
